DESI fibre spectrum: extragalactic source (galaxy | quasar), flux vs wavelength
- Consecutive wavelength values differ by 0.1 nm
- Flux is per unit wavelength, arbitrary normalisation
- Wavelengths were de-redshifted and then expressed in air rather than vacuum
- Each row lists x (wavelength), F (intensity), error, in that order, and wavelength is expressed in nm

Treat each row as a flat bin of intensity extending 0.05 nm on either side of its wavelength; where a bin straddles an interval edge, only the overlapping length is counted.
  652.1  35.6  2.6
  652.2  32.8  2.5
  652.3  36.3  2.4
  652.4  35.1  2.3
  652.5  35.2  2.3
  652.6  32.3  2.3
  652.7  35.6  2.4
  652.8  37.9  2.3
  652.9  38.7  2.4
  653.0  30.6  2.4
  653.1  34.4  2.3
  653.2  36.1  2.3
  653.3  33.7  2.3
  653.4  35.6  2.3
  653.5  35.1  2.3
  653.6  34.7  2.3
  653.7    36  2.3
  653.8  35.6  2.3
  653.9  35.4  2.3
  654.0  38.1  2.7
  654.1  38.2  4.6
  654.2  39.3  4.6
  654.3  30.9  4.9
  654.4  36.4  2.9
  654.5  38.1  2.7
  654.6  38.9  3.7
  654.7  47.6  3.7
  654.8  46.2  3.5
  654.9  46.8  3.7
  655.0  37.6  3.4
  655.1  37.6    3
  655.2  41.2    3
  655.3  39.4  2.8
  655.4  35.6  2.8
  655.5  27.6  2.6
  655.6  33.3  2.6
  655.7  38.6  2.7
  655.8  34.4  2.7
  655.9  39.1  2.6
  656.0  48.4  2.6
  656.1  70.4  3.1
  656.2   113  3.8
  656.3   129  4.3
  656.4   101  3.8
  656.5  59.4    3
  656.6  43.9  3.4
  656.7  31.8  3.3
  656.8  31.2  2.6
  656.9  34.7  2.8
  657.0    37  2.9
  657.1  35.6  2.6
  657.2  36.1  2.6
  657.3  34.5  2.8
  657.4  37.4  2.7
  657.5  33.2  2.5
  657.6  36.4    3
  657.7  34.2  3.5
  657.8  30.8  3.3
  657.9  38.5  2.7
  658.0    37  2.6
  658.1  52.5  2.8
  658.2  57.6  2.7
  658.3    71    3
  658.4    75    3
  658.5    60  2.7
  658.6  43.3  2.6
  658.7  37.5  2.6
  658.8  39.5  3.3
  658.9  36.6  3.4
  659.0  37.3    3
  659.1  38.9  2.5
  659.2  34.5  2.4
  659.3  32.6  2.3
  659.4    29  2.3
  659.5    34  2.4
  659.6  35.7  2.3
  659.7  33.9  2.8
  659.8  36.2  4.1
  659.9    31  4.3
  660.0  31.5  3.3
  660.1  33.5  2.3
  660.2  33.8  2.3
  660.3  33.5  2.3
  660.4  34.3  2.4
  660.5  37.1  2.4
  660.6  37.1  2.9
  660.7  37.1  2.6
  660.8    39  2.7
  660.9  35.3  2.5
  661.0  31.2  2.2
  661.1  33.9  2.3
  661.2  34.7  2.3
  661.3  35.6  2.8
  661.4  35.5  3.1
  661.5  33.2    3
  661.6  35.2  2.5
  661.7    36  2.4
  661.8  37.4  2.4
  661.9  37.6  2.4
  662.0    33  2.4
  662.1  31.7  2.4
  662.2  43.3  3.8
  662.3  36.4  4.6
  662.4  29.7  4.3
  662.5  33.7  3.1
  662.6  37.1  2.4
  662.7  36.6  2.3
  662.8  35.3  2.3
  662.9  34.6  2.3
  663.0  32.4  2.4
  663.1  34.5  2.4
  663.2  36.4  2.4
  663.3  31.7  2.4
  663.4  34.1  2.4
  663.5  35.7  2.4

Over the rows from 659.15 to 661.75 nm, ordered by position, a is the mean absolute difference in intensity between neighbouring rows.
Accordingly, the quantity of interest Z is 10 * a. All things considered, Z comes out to 19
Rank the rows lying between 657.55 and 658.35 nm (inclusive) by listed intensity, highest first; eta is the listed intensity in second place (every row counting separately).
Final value 57.6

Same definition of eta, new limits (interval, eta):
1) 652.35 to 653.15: 37.9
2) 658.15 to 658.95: 71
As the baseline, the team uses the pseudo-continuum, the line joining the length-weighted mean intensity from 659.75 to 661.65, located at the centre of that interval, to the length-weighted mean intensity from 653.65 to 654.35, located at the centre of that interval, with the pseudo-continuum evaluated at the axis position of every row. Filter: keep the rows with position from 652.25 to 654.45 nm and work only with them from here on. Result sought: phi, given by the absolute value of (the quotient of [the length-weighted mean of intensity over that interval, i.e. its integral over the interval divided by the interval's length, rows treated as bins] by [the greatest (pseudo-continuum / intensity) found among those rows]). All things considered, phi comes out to 29.8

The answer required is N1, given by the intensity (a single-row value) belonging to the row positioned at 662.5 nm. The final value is 33.7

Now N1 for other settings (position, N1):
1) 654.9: 46.8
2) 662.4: 29.7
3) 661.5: 33.2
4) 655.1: 37.6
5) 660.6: 37.1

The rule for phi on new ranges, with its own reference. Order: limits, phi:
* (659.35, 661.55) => 28.5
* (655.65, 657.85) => 43.2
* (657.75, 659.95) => 34.8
